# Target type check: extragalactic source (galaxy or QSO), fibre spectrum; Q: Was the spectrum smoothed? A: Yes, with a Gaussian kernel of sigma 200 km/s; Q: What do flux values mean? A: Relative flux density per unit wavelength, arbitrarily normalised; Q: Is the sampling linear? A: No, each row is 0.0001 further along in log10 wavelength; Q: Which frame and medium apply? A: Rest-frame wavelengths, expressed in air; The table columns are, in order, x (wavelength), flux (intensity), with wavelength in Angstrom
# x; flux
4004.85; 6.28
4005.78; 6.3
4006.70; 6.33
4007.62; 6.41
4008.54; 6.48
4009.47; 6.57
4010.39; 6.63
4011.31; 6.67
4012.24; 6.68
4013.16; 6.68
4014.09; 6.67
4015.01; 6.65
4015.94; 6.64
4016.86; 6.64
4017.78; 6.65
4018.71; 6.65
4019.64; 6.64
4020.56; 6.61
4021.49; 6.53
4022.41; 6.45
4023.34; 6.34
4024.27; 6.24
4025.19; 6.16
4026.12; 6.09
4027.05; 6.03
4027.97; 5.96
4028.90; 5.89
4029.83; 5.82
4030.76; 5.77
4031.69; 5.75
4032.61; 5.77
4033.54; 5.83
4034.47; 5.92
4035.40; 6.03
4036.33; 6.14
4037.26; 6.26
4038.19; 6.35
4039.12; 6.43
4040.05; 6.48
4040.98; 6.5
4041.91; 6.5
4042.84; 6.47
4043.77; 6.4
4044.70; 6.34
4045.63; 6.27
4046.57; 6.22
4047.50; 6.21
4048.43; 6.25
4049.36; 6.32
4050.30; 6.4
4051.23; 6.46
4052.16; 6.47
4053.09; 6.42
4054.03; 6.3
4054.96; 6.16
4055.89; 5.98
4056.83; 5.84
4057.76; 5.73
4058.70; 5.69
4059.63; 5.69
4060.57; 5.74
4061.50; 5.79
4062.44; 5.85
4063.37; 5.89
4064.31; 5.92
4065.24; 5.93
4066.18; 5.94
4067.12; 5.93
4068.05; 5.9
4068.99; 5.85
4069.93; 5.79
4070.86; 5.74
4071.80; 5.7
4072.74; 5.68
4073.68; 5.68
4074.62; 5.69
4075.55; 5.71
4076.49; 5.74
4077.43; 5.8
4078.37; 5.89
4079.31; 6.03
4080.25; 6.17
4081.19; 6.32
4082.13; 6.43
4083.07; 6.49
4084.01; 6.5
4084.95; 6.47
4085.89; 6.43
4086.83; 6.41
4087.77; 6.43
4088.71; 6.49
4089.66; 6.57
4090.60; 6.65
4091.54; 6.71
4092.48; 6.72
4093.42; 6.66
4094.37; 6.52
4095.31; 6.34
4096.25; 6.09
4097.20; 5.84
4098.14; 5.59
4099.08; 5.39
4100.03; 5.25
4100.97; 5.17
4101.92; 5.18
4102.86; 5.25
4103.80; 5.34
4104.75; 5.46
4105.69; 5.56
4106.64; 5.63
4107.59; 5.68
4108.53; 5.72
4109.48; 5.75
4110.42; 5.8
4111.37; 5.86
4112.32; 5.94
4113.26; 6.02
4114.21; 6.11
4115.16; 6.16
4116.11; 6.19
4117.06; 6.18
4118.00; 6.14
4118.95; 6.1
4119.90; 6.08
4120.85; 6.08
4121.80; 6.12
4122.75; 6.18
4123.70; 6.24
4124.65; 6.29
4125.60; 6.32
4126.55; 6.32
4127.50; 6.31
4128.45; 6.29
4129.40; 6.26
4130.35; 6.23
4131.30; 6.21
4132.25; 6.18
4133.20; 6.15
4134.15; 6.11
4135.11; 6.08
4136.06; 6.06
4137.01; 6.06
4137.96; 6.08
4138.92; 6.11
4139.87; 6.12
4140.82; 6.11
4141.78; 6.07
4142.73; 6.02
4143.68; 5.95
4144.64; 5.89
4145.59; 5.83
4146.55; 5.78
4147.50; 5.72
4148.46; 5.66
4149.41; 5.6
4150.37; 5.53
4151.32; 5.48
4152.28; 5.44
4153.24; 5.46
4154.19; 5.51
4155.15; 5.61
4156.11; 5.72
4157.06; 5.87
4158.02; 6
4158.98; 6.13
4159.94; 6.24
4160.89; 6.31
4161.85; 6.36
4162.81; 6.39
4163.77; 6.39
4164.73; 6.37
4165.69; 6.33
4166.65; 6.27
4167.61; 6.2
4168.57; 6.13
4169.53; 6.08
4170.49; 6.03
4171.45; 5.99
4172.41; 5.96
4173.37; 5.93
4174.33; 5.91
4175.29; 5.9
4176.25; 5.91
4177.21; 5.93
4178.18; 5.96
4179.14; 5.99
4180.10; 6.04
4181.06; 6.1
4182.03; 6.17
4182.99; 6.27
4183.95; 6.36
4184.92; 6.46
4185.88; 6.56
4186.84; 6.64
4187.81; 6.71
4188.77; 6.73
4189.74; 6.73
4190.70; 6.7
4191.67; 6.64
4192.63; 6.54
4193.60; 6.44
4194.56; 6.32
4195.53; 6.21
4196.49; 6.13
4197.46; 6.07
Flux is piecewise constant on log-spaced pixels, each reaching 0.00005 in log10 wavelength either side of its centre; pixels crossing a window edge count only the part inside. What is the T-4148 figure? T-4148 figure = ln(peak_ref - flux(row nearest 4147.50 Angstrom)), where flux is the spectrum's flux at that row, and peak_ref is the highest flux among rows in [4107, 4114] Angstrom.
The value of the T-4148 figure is -1.2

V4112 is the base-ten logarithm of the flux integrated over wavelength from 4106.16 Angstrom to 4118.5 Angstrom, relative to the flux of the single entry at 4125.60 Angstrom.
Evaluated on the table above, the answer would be 1.06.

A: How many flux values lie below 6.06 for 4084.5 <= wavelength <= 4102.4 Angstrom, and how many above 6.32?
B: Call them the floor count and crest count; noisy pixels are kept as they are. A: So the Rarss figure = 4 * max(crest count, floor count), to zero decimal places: 48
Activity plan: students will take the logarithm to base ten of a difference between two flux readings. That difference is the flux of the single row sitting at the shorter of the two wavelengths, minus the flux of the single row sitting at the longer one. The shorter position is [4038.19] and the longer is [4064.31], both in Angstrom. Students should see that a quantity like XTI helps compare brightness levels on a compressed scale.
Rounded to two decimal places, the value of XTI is -0.37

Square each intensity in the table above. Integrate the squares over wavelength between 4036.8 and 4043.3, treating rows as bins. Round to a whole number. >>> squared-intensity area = 269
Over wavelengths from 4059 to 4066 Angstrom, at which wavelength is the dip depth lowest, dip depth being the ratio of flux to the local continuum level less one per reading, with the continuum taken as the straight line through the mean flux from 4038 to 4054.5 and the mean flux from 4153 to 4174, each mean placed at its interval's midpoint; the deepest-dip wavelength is 4059.63 Angstrom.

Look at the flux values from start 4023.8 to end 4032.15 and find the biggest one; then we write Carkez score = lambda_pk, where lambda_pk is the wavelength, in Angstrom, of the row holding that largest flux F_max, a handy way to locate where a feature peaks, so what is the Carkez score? 4024.27 Angstrom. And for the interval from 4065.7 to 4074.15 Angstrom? 4066.18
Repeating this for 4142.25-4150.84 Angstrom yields 4142.73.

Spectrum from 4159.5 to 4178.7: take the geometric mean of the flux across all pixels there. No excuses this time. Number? 6.13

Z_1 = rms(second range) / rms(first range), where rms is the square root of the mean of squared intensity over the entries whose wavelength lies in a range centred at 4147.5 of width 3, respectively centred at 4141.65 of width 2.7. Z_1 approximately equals 0.94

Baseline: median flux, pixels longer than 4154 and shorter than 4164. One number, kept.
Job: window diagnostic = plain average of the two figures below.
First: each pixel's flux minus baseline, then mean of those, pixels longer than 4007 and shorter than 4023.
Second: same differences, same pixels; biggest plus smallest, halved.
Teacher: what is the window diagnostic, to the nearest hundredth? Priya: 0.44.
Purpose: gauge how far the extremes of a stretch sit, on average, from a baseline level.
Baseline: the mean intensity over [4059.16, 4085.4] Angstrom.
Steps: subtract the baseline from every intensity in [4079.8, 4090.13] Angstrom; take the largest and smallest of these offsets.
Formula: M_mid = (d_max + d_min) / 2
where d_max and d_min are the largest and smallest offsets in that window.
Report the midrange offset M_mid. 0.43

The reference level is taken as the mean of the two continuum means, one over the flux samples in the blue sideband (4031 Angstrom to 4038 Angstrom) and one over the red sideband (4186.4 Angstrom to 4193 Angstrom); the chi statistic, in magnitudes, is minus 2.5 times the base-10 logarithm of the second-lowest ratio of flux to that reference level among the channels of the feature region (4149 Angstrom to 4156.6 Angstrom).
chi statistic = 0.16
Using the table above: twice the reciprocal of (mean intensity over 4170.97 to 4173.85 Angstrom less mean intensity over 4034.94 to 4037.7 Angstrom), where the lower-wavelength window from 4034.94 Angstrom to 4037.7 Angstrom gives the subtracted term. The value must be -11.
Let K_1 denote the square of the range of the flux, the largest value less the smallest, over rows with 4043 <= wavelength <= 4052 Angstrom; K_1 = 0.06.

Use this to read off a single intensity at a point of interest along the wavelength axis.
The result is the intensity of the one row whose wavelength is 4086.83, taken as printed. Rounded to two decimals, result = 6.41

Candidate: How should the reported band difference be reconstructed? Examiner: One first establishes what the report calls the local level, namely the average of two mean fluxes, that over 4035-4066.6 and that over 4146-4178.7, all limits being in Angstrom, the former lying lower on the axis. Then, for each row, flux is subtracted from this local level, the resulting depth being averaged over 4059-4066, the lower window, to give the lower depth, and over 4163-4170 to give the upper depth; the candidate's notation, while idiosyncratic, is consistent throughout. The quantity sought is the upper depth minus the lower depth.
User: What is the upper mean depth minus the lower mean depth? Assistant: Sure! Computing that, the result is -0.4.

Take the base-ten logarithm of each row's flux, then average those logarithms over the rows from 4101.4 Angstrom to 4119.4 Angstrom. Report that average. 0.76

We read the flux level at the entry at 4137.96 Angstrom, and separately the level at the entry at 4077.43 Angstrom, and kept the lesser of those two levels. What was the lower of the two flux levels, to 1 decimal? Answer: 5.8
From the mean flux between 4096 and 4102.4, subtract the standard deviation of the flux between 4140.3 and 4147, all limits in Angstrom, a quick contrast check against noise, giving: 5.4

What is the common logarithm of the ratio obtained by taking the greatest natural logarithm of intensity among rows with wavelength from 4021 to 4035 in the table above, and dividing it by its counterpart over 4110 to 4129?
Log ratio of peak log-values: 0.008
